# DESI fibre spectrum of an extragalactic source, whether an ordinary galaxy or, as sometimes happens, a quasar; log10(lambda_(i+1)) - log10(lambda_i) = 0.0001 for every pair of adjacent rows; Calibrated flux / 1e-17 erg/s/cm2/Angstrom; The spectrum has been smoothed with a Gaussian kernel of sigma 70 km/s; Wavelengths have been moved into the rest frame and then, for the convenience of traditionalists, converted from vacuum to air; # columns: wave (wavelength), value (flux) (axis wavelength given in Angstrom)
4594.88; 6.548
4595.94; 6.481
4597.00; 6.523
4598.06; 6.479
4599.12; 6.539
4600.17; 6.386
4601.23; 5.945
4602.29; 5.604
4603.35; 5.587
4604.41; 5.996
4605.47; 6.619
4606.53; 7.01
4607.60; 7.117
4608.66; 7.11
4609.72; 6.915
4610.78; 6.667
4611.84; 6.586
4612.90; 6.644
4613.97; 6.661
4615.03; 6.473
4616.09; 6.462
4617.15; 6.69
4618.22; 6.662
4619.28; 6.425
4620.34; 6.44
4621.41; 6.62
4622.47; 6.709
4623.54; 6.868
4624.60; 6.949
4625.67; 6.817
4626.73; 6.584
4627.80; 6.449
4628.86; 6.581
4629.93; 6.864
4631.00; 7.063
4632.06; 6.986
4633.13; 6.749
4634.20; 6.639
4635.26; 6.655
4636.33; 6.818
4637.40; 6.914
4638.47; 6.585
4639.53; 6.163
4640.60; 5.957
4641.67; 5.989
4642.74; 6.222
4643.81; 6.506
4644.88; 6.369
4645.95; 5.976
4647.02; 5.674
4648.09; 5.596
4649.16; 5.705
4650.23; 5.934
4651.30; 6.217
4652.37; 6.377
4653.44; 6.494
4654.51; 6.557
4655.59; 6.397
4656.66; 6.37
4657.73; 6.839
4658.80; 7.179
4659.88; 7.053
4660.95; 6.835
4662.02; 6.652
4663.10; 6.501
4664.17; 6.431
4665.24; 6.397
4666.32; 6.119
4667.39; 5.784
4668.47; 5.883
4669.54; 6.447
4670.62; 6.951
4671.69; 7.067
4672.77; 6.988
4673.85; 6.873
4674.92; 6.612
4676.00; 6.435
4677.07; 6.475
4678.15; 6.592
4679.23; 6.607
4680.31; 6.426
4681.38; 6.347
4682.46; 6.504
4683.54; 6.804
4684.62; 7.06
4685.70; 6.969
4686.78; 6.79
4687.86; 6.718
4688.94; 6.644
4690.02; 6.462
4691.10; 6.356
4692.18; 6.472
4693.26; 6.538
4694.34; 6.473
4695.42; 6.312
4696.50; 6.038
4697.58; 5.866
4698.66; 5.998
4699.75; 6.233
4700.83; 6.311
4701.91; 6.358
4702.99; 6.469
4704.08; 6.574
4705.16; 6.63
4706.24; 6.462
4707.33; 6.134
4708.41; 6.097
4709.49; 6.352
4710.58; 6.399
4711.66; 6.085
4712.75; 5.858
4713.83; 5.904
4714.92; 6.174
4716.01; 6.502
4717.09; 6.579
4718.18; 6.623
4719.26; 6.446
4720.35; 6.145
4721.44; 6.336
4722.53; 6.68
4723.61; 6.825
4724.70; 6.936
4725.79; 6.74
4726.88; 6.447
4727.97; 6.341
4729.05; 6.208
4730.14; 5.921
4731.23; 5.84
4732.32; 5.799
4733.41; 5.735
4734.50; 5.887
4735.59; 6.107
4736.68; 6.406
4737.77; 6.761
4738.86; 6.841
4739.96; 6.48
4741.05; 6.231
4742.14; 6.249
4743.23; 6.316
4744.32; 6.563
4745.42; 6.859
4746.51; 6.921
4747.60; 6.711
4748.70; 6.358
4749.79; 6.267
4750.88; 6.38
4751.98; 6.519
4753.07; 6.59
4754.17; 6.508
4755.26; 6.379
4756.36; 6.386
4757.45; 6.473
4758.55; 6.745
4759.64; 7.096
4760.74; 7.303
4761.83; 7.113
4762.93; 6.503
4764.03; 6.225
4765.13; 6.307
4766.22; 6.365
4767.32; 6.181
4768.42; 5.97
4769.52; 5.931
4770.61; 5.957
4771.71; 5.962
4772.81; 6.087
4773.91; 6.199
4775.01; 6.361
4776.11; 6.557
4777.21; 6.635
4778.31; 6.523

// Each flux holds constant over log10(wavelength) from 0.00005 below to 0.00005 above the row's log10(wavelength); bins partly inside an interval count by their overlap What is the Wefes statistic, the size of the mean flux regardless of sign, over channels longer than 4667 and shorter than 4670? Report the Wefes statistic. 6.0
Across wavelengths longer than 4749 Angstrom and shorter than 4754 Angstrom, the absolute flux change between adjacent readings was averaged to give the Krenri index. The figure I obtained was 0.108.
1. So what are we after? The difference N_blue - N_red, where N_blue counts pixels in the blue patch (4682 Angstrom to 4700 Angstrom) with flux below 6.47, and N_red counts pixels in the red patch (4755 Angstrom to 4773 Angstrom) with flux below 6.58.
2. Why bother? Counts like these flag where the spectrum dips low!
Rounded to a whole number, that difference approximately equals -6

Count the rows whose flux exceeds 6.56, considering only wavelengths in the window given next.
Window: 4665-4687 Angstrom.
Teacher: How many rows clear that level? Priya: 11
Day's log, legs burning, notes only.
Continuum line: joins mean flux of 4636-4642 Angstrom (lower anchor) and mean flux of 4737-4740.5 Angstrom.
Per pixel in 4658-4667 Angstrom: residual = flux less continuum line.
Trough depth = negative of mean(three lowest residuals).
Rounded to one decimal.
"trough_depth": 0.2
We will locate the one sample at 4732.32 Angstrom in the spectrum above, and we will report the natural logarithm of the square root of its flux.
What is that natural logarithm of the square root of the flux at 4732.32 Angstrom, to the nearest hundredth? 0.88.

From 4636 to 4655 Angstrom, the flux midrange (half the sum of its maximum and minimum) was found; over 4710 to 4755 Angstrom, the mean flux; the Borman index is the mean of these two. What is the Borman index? 6.32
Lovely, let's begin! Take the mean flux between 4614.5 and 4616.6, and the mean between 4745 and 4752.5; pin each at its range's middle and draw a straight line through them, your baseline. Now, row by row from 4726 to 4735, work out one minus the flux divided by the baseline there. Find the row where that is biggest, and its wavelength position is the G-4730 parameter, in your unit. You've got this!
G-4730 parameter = 4733.41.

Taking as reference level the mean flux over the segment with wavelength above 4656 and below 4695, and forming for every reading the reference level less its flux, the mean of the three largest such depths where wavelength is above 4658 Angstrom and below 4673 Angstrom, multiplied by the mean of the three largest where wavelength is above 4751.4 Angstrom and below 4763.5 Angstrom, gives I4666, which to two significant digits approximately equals 0.13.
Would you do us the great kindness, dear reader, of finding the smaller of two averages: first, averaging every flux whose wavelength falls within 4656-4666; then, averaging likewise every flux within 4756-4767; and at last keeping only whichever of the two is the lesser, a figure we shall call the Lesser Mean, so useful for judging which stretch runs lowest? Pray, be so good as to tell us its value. 6.65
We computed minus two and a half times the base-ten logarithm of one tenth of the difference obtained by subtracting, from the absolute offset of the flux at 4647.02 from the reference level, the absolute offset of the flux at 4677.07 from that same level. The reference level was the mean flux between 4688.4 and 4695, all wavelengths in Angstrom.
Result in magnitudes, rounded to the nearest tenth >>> 2.7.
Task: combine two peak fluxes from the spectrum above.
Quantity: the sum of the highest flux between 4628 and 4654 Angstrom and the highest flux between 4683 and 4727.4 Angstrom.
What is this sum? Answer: 14.1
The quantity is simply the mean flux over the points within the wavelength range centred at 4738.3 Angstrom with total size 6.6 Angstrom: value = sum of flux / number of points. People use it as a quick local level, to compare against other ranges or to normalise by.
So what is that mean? 6.5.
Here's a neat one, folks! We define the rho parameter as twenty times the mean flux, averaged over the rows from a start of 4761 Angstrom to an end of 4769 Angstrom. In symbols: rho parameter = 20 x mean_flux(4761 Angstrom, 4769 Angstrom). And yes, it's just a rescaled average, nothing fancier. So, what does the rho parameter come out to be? 128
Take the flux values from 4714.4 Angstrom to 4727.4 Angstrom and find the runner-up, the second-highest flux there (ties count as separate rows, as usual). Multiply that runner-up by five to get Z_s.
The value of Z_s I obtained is 34.1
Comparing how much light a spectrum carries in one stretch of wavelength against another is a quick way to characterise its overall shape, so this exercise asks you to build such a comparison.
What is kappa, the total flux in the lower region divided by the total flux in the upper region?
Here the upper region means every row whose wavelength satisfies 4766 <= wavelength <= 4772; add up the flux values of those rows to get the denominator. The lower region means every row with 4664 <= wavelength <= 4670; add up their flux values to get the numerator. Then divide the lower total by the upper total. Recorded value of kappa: 1.02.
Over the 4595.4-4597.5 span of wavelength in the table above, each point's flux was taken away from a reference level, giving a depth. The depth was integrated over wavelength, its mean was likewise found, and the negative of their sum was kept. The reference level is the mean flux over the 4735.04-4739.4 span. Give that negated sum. -0.1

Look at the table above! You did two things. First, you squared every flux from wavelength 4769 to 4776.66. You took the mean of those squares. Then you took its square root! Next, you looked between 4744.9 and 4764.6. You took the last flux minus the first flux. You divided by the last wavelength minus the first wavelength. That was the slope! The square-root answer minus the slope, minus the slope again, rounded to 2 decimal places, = 6.22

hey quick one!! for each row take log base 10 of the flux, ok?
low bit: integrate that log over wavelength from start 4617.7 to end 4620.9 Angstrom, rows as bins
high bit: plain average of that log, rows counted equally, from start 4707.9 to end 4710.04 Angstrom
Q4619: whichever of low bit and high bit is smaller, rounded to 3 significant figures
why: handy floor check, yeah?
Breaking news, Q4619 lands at 0.794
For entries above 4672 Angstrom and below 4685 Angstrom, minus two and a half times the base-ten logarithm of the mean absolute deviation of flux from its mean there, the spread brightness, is 1.8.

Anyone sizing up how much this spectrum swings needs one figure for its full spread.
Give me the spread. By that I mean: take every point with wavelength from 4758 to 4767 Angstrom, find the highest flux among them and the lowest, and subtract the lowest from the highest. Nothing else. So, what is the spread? 1.1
